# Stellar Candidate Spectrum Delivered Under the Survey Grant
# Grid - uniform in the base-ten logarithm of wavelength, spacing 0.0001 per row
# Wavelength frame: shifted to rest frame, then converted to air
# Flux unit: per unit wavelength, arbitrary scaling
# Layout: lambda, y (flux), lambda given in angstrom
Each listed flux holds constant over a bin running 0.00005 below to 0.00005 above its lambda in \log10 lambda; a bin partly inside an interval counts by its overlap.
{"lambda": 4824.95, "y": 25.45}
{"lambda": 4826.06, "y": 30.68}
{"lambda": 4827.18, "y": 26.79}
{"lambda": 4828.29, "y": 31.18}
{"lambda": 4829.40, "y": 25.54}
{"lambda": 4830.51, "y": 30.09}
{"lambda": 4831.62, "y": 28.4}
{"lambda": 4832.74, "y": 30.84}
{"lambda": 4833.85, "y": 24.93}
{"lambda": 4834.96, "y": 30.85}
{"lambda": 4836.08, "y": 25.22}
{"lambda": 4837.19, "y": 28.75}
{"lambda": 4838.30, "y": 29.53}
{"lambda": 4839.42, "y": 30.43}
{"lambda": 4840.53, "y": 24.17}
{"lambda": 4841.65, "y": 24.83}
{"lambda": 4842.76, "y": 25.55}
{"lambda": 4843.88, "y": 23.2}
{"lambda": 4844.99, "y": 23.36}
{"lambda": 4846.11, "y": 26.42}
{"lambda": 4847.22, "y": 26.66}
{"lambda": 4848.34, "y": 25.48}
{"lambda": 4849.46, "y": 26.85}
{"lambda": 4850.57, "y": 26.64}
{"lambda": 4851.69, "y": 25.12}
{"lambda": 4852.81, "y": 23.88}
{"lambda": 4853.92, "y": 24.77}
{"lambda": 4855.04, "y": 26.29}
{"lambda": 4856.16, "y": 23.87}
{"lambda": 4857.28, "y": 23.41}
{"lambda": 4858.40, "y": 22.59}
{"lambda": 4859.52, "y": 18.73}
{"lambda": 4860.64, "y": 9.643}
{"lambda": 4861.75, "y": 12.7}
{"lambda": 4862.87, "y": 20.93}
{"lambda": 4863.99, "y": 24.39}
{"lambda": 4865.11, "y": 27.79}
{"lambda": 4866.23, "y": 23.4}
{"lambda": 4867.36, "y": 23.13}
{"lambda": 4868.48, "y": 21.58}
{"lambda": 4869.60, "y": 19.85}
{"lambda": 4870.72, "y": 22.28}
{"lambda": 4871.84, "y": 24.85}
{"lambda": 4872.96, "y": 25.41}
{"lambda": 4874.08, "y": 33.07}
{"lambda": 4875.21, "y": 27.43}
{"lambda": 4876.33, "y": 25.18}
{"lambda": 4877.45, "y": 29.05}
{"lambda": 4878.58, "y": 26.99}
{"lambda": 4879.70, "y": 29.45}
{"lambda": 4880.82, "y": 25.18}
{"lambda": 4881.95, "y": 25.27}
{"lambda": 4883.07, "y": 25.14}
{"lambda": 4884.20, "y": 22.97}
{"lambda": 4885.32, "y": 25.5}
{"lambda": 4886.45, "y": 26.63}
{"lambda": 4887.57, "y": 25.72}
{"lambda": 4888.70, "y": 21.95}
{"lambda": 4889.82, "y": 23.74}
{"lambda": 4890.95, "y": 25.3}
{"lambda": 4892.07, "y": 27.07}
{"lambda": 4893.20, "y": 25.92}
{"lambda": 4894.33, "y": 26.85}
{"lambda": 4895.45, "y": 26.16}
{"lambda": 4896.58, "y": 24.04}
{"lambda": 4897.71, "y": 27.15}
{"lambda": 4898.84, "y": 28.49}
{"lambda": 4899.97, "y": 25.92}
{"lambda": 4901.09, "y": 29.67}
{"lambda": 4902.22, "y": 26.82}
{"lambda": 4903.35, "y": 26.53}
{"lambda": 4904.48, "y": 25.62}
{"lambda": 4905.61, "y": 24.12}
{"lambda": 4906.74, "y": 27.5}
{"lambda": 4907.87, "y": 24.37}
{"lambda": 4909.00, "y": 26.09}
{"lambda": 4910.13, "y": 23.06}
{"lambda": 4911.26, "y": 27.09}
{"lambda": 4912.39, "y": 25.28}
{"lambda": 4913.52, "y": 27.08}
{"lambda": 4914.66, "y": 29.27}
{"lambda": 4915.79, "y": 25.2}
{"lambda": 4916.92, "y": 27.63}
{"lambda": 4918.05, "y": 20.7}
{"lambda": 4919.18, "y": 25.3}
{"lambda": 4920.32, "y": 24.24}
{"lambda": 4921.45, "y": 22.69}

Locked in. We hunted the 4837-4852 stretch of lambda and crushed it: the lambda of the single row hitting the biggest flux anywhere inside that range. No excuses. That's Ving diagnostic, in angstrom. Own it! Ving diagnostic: 4839.42 angstrom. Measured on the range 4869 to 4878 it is 4874.08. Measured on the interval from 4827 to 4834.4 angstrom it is 4828.29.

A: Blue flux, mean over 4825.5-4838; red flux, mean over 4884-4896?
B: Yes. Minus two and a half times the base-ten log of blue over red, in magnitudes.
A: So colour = -0.13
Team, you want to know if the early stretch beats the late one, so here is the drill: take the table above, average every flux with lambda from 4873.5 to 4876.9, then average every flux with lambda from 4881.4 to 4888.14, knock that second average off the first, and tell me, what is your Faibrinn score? 3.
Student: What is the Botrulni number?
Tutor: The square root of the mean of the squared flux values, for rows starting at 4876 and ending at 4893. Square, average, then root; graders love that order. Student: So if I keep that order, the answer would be 25.7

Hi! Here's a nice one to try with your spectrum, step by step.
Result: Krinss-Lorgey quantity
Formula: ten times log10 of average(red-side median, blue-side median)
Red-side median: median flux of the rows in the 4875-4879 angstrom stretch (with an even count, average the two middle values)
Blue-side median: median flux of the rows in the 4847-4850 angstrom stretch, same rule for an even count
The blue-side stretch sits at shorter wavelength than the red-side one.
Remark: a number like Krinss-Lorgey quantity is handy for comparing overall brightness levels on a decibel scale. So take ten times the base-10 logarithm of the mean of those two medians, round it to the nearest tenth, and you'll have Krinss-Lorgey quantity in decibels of 14.3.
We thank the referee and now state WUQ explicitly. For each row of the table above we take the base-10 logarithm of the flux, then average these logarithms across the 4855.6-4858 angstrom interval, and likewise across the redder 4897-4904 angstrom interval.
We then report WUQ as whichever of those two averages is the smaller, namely 1.37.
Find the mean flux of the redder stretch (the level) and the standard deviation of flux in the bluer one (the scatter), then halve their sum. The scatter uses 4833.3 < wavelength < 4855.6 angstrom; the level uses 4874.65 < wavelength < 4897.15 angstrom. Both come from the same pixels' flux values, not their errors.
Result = 14.0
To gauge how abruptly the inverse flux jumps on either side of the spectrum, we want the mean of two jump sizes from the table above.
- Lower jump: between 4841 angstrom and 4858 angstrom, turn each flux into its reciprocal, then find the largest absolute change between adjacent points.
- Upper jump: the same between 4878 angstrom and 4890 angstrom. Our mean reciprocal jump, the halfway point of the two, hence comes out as 0.0058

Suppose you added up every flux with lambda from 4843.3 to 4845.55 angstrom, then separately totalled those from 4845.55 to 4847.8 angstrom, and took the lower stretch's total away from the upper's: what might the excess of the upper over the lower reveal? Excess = 7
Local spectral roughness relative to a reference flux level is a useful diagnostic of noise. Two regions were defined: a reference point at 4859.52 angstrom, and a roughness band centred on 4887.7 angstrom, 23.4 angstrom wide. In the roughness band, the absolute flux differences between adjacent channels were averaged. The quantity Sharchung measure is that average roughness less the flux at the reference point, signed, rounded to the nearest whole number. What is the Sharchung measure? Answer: -17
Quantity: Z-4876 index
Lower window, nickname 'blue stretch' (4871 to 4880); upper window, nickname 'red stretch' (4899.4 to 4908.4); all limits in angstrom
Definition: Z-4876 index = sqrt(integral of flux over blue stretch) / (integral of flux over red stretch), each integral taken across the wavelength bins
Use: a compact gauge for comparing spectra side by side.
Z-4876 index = 0.066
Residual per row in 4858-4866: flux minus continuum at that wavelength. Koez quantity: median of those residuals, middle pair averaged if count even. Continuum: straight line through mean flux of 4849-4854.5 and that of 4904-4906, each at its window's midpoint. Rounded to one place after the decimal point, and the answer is -4.4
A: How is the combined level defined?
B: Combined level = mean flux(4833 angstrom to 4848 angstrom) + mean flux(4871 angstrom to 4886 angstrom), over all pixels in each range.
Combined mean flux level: 53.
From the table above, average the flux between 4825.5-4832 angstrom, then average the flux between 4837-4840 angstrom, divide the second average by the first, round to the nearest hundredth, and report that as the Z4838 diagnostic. 1.03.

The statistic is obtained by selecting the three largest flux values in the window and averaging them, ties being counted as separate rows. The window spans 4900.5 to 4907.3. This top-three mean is 28.0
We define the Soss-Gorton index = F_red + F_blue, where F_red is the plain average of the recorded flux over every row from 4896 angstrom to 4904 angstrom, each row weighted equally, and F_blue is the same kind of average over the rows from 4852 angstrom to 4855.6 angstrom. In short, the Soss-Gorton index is 51.9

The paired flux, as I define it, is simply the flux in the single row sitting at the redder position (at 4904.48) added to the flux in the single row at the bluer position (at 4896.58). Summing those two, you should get 50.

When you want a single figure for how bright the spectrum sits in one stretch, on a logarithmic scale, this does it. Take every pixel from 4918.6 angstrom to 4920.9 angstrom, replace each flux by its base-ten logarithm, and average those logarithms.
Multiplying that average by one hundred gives 139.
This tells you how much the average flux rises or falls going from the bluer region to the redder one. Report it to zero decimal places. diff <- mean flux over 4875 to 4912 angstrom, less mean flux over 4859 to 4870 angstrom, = 6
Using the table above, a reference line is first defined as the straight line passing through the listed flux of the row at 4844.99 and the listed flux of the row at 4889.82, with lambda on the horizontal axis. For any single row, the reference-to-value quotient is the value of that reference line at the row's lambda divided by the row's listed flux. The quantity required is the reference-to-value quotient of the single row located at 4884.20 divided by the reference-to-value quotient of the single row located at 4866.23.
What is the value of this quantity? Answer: 1.03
